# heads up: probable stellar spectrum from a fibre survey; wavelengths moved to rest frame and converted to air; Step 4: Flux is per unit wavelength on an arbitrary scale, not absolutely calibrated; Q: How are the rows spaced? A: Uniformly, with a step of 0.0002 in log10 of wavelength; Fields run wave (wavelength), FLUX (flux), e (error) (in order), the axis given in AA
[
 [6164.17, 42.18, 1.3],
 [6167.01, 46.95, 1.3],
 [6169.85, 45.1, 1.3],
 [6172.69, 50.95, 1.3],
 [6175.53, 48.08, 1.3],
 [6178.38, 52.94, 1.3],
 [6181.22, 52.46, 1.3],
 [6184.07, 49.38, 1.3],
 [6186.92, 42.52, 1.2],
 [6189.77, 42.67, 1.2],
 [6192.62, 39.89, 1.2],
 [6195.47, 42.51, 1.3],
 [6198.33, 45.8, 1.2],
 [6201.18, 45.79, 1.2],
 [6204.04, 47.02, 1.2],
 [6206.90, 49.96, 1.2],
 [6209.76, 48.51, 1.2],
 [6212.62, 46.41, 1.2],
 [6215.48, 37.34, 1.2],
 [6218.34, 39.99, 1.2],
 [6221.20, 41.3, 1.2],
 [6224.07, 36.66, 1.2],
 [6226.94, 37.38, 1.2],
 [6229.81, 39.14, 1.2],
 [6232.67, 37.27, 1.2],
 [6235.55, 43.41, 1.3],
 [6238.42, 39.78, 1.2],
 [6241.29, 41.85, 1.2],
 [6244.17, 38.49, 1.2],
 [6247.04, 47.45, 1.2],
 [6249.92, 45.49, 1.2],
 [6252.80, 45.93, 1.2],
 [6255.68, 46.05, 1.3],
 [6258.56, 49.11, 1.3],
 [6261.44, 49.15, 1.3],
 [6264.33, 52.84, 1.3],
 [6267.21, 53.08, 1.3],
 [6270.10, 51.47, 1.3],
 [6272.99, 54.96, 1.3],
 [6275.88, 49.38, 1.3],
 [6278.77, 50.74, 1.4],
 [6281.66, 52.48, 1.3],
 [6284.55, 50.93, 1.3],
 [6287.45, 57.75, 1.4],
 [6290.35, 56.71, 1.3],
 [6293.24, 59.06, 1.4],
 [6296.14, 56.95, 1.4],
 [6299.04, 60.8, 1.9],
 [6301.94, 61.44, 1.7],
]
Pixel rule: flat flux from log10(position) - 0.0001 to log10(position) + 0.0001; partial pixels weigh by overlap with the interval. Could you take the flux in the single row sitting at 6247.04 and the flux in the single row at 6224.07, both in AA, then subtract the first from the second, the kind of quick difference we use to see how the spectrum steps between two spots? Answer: -11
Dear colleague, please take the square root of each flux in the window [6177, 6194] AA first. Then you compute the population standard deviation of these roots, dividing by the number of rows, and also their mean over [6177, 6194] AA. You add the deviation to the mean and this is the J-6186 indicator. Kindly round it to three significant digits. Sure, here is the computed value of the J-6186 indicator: 7.20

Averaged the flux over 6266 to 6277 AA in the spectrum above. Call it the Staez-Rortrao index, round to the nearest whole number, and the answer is 52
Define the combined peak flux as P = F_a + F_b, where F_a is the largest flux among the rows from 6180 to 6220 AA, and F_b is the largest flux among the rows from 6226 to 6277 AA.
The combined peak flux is 107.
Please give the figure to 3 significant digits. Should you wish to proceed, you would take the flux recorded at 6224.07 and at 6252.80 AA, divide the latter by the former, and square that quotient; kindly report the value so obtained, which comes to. 1.57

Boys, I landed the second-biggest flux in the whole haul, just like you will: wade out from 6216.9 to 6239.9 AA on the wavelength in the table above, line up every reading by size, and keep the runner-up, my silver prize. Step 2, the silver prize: 41.3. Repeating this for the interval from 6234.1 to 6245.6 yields 41.85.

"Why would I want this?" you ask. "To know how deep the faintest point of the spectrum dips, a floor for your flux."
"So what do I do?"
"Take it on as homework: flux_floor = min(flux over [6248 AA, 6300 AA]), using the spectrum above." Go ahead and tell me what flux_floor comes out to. 45.49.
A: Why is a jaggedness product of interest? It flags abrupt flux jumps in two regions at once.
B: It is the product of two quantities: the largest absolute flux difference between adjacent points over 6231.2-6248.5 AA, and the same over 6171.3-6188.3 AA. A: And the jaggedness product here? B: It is 61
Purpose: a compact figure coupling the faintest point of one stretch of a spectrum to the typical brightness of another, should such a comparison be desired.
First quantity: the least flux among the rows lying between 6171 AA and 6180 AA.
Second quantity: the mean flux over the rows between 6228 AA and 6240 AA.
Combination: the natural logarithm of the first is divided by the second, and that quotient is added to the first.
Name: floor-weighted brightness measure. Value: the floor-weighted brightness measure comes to 48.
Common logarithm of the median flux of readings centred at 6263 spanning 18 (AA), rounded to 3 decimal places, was 1.702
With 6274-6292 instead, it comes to 1.714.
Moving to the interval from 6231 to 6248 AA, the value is 1.611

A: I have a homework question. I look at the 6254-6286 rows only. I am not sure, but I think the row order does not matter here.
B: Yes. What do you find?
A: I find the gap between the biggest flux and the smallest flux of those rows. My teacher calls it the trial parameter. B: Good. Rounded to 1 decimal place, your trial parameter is 8.9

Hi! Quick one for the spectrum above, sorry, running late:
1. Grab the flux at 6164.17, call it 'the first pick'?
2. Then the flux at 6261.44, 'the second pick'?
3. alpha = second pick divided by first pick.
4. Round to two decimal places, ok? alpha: 1.17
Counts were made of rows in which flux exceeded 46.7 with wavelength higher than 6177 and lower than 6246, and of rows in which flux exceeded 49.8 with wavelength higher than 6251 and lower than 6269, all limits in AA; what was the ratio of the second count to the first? 0.3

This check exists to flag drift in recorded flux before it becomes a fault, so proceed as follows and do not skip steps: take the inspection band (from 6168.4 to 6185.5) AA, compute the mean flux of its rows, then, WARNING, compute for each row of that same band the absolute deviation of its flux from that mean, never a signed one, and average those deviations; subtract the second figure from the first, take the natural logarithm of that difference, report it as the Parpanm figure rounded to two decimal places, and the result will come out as 3.86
